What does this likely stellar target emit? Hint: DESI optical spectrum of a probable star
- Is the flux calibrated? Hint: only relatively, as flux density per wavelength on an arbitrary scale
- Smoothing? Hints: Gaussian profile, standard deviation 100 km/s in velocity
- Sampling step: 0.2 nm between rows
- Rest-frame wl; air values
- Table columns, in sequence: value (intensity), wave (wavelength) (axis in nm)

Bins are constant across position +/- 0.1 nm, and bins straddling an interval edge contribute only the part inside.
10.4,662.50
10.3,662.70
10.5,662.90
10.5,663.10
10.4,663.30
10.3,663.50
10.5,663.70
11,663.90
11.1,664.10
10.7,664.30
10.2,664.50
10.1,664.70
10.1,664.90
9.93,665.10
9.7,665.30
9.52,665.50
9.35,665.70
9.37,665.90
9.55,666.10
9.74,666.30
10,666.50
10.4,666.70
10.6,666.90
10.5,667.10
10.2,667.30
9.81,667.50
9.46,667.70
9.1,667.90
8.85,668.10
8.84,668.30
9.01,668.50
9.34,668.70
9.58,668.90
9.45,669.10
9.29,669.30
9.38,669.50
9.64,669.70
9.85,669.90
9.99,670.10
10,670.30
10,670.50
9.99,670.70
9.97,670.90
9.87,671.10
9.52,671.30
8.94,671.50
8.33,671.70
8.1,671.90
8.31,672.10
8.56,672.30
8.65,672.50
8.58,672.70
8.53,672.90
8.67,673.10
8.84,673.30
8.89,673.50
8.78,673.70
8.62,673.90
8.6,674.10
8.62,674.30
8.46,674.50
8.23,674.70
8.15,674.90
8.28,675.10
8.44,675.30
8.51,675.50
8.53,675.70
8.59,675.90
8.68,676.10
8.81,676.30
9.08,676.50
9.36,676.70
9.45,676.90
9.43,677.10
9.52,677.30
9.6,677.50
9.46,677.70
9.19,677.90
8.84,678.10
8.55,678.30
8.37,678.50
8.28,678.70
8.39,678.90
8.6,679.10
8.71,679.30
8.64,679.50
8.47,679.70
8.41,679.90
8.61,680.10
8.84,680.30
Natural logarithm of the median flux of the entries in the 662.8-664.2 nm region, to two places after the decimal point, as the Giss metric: 2.35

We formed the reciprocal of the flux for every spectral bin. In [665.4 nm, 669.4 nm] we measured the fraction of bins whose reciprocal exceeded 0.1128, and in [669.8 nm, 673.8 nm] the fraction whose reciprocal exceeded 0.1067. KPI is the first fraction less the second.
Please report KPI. -0.50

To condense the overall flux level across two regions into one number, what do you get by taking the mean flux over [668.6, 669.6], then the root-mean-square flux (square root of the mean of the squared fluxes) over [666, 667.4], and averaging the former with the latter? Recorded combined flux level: 9.8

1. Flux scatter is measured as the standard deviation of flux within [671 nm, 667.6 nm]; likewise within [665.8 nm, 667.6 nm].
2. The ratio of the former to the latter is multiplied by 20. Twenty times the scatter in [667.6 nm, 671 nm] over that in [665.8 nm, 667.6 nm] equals 19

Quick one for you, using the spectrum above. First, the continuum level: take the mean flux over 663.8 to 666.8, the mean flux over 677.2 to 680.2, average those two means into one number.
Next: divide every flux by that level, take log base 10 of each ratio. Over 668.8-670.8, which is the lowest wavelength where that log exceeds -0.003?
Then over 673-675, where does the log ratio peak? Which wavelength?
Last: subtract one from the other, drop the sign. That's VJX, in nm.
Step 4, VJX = 4.60 nm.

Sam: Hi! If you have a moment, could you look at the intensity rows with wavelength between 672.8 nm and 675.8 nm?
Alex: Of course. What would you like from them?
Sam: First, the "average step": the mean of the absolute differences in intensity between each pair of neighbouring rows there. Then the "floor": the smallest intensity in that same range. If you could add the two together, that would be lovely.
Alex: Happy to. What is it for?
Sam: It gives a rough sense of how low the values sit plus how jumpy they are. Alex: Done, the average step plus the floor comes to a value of 8.3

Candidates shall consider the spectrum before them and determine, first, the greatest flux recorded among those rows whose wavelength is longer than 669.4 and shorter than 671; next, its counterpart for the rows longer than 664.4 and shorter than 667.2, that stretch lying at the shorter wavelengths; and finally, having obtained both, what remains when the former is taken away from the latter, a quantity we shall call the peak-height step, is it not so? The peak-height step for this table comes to 0.6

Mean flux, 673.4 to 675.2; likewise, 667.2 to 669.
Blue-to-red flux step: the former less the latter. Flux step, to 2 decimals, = -0.84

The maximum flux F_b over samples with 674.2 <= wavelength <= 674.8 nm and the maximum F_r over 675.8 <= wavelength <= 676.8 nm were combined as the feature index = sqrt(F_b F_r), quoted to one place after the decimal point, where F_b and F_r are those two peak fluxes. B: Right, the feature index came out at 9.0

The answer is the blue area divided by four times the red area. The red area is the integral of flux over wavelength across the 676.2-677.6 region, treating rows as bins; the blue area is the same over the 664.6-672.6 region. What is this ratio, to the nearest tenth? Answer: 1.5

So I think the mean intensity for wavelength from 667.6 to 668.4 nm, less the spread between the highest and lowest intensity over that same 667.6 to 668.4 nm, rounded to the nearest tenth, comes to 8.4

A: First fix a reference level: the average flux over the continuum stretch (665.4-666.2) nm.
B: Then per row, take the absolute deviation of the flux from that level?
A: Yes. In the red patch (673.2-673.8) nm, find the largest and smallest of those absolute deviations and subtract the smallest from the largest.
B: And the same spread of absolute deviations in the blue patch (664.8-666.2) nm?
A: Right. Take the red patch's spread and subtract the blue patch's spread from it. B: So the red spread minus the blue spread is -0.47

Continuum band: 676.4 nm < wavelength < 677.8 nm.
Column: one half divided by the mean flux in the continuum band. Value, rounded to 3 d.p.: 0.053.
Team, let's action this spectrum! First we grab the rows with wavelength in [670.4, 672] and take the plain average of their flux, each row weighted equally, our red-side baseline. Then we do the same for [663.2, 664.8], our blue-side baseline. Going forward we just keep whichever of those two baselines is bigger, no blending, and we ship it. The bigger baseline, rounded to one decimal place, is 10.5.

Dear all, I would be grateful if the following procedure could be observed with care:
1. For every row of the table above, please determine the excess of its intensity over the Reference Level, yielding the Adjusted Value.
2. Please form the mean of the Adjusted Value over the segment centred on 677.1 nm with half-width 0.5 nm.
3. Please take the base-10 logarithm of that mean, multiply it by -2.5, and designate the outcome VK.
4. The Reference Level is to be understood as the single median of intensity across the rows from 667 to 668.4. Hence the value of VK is 4.8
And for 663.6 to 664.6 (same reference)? -0.2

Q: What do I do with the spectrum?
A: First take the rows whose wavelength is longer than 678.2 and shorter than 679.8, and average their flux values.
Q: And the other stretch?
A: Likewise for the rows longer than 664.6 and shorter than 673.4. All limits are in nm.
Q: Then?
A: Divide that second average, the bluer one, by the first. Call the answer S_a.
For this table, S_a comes 1.11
